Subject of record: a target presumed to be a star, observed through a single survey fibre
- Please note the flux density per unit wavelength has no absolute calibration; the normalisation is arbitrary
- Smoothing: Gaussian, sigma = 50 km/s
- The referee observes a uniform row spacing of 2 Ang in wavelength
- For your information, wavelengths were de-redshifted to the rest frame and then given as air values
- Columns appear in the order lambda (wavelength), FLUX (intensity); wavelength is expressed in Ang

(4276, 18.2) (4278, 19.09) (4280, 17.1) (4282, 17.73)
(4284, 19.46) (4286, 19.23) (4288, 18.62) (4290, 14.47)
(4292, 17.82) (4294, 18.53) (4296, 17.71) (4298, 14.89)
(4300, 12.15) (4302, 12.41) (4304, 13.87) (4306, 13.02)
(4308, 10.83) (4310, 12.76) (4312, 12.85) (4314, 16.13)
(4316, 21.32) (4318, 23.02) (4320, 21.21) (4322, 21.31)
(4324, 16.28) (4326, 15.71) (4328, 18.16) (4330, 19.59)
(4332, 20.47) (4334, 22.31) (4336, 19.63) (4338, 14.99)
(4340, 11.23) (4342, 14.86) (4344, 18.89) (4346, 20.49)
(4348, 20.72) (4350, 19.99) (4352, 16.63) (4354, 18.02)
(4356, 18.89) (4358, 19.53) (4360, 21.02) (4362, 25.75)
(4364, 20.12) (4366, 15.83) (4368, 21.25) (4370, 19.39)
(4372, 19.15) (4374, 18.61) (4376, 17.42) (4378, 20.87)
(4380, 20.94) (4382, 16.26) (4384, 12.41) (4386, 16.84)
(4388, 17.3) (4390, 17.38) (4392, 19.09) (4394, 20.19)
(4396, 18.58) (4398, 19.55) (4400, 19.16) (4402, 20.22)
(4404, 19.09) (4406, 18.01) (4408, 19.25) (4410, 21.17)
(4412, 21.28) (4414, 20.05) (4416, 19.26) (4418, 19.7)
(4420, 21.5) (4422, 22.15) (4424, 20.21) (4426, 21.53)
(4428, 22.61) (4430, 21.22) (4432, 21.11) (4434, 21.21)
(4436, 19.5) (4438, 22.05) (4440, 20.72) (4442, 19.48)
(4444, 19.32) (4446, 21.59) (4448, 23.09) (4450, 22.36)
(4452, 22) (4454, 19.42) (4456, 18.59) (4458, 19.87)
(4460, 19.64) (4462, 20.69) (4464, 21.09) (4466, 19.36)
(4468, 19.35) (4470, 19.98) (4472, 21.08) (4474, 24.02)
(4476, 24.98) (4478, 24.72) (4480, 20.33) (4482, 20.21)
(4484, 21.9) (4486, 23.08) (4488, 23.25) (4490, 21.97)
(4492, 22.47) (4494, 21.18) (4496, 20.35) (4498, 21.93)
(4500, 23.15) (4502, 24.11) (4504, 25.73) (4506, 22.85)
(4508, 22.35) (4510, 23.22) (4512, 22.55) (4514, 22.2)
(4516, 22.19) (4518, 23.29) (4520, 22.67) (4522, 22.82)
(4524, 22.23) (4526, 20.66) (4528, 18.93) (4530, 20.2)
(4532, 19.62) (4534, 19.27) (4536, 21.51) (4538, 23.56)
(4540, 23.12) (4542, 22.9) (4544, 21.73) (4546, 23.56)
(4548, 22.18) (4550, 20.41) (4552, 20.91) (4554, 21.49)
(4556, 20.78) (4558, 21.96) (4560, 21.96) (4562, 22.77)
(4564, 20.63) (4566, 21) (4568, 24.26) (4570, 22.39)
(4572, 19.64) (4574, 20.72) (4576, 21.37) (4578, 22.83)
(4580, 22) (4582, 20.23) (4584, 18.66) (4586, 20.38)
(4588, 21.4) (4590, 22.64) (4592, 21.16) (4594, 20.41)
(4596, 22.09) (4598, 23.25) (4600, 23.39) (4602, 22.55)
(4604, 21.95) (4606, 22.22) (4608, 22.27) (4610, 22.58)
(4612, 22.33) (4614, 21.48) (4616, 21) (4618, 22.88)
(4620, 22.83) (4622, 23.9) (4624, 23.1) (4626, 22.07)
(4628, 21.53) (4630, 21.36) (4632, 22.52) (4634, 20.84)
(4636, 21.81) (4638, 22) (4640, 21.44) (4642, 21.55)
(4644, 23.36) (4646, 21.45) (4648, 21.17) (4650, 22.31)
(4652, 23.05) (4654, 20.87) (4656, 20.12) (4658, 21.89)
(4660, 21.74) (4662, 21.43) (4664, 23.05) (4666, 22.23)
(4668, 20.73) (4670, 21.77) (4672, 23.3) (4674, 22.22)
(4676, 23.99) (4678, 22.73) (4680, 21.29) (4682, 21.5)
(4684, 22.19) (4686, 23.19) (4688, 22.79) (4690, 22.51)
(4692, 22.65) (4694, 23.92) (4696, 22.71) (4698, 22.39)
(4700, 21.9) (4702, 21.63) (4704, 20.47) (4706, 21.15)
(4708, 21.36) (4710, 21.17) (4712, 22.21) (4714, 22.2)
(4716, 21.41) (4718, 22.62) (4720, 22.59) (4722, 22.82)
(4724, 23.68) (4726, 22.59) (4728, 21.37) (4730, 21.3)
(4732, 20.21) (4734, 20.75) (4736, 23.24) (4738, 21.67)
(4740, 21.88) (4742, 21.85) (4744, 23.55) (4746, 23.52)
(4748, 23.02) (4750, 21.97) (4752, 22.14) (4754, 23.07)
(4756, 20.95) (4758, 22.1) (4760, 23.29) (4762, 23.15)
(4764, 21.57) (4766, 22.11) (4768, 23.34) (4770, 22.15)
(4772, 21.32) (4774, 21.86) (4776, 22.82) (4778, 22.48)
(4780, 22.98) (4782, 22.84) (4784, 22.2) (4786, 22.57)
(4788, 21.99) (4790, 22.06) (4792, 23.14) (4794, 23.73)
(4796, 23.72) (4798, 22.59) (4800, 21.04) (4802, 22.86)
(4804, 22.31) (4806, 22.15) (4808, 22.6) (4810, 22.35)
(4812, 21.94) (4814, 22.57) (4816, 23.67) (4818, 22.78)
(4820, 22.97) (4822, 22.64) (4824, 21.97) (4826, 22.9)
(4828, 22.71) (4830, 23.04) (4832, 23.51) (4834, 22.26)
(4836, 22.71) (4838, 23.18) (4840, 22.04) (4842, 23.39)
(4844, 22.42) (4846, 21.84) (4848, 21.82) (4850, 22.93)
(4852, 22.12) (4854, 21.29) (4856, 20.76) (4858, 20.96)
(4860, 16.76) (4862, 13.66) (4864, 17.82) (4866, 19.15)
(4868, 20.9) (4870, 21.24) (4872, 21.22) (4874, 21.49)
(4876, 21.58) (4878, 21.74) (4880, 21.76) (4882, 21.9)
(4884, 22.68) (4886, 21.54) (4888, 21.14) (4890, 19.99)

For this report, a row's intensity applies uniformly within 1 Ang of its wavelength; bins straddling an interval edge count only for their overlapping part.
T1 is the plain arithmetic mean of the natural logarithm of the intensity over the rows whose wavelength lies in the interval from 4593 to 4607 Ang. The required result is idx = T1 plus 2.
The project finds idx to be 5.10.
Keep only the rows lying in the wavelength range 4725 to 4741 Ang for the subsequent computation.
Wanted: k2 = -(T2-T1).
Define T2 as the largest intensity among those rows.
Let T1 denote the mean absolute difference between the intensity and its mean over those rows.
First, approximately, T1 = 0.7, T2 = 23.24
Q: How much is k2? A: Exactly -22.5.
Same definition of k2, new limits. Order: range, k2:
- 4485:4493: -22.8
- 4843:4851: -22.5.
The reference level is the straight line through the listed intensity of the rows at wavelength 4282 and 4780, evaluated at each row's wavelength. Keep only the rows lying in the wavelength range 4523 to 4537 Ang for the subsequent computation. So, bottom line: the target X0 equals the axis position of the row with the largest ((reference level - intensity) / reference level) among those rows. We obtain 4528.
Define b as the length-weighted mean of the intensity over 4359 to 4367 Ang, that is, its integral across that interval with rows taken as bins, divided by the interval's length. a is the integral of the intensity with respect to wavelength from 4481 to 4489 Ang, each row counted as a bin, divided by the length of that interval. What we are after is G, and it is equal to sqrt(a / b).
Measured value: 1.034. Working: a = 22.1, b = 20.7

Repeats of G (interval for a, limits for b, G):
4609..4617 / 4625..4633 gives 0.999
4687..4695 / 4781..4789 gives 1.013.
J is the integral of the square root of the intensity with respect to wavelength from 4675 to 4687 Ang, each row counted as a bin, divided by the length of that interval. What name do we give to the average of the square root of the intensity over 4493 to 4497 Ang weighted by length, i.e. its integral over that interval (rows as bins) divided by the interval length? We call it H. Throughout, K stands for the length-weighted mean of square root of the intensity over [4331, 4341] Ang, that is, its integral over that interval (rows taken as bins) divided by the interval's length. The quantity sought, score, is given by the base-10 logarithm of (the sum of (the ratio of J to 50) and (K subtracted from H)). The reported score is -0.33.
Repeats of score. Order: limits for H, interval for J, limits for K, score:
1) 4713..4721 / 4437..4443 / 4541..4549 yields -1.30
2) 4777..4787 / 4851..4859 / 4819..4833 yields -1.15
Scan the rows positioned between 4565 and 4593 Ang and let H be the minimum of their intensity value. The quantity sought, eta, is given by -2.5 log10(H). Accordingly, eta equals -3.18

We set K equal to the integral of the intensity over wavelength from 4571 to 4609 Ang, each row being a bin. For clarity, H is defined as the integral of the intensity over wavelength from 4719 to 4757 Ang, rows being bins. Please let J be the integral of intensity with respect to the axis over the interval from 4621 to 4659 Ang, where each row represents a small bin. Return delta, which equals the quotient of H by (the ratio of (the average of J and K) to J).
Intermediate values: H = 844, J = 833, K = 818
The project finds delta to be 852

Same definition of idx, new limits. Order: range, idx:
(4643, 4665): 5.08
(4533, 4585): 5.07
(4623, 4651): 5.09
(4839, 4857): 5.09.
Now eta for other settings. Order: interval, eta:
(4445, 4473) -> -3.17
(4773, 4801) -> -3.31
